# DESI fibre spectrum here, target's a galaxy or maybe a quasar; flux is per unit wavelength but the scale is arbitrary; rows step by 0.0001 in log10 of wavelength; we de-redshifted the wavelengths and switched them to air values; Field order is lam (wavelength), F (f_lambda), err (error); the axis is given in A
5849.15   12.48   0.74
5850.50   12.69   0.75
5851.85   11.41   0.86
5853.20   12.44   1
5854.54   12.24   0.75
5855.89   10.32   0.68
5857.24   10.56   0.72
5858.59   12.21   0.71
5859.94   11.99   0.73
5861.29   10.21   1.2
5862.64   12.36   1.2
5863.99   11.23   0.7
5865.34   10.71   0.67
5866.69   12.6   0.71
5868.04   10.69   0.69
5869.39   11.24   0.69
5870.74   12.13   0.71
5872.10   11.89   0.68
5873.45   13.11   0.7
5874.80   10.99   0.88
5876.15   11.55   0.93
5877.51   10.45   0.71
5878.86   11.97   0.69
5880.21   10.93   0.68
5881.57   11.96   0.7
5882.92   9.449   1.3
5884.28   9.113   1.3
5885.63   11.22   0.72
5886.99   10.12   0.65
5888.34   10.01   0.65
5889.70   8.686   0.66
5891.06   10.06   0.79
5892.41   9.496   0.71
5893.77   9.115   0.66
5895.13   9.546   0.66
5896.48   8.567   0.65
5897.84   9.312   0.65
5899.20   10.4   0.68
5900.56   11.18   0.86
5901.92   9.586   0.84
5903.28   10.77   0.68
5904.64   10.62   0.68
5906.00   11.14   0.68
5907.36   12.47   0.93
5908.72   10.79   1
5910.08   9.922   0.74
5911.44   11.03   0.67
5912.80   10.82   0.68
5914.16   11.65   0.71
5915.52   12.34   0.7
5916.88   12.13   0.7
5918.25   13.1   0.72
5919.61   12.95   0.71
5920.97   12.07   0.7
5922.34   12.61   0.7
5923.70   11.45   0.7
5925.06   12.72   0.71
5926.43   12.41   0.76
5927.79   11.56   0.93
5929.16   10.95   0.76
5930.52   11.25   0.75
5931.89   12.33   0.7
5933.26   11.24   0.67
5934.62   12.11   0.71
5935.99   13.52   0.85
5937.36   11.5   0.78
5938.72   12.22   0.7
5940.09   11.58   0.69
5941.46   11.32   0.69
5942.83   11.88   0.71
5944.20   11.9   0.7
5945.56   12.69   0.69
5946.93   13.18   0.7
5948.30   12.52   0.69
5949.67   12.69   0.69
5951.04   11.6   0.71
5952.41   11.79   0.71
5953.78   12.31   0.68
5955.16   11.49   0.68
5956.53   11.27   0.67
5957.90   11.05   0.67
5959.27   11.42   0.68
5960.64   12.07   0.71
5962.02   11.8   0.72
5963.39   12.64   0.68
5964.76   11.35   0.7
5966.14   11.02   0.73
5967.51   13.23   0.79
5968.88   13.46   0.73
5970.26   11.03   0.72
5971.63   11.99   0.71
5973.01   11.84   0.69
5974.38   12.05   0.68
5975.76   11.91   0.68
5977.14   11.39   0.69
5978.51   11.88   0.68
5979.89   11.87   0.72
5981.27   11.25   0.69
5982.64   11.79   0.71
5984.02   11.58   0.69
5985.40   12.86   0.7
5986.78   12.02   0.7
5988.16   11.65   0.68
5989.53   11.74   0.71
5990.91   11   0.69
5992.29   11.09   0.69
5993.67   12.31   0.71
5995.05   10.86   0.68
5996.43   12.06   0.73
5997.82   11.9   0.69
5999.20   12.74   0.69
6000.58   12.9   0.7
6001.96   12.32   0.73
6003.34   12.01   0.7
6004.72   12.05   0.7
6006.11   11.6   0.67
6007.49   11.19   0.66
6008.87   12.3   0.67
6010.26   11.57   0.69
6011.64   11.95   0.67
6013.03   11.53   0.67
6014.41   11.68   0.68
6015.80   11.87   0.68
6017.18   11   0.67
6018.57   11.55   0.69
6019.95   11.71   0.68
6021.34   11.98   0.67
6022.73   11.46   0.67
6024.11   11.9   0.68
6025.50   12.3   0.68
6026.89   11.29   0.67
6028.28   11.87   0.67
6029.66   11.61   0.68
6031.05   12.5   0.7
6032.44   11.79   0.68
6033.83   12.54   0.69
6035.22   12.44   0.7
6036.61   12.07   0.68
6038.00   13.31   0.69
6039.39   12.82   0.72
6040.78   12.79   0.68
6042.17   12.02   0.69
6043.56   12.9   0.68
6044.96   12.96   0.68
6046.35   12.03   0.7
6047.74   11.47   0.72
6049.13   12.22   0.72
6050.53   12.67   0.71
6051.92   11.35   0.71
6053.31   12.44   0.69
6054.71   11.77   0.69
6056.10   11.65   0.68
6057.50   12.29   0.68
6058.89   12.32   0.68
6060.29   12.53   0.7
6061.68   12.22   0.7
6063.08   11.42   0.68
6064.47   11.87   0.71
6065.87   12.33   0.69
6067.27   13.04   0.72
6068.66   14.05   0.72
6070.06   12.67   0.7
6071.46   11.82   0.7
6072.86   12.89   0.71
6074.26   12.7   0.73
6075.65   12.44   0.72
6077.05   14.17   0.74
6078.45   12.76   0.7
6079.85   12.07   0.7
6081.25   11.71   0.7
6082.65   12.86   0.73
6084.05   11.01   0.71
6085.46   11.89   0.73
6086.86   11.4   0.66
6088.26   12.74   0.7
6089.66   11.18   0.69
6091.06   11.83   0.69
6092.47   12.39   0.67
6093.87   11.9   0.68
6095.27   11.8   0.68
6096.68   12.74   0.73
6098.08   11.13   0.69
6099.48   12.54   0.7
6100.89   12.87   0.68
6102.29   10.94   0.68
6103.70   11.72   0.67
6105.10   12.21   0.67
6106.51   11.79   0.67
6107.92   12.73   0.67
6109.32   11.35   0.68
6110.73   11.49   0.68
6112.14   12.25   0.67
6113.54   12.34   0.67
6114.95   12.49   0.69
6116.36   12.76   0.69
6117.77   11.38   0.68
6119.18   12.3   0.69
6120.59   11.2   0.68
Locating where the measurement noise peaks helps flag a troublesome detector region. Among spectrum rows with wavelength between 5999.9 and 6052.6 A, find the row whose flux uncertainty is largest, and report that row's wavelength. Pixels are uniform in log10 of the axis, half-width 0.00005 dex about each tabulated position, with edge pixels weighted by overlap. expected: 6001.96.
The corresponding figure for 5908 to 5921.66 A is 5908.72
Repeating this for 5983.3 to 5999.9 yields 5996.43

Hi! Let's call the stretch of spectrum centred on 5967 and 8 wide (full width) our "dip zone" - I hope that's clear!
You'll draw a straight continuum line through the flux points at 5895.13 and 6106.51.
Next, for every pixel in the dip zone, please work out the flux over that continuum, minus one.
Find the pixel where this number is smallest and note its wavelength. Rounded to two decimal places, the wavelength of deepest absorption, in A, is 5970.26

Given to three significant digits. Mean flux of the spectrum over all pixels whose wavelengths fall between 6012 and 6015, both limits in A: 11.6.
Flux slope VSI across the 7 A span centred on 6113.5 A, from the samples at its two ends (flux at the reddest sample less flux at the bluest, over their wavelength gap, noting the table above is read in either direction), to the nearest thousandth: 0.226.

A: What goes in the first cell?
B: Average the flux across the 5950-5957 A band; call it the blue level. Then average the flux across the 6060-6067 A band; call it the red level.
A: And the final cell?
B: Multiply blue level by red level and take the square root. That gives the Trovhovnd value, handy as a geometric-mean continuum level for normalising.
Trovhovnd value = 11.9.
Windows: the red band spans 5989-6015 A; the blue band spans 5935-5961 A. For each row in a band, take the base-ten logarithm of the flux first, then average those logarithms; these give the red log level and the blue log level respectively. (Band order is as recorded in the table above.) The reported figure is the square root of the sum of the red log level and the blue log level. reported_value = 1.47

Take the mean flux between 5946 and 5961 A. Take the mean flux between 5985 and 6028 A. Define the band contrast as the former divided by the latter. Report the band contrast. 1.01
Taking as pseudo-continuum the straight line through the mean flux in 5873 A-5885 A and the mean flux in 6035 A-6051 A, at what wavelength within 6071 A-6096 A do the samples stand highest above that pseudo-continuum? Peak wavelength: 6077.05 A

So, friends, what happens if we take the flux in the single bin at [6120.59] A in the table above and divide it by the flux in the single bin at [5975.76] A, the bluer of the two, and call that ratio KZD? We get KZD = 0.94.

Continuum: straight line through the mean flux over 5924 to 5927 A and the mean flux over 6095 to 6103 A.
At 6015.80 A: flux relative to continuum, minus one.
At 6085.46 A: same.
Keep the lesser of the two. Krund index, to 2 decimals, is -0.03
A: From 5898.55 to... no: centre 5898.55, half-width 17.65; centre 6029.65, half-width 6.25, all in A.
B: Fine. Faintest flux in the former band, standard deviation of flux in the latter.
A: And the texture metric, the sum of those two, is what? 9.0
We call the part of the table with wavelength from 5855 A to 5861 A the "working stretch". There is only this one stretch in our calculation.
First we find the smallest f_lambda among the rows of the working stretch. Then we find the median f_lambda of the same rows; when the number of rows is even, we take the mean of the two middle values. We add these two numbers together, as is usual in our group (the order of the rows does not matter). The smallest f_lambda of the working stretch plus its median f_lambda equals 21.6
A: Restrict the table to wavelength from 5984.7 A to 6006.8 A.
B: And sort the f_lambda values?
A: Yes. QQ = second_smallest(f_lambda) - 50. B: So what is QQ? -39.0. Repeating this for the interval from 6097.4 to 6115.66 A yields -38.9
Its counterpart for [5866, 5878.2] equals -39.3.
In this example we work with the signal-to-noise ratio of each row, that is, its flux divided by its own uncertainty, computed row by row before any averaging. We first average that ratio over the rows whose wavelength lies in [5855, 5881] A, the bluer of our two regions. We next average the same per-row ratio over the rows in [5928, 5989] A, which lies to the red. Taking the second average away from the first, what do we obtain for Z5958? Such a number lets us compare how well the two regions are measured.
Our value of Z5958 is -1.6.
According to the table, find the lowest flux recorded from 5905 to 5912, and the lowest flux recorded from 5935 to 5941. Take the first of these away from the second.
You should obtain 1.6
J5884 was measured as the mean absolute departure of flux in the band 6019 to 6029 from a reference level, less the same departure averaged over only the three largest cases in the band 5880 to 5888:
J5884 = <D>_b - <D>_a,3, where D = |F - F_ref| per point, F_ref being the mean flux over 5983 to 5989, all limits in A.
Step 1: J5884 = -2.1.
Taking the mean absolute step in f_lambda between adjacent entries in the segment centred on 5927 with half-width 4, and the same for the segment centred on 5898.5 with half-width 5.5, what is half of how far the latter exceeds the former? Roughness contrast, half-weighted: 0.2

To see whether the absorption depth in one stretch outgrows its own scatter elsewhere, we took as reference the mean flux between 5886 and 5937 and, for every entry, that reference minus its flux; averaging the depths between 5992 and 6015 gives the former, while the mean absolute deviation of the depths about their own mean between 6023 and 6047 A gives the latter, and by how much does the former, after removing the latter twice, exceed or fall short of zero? -1.7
